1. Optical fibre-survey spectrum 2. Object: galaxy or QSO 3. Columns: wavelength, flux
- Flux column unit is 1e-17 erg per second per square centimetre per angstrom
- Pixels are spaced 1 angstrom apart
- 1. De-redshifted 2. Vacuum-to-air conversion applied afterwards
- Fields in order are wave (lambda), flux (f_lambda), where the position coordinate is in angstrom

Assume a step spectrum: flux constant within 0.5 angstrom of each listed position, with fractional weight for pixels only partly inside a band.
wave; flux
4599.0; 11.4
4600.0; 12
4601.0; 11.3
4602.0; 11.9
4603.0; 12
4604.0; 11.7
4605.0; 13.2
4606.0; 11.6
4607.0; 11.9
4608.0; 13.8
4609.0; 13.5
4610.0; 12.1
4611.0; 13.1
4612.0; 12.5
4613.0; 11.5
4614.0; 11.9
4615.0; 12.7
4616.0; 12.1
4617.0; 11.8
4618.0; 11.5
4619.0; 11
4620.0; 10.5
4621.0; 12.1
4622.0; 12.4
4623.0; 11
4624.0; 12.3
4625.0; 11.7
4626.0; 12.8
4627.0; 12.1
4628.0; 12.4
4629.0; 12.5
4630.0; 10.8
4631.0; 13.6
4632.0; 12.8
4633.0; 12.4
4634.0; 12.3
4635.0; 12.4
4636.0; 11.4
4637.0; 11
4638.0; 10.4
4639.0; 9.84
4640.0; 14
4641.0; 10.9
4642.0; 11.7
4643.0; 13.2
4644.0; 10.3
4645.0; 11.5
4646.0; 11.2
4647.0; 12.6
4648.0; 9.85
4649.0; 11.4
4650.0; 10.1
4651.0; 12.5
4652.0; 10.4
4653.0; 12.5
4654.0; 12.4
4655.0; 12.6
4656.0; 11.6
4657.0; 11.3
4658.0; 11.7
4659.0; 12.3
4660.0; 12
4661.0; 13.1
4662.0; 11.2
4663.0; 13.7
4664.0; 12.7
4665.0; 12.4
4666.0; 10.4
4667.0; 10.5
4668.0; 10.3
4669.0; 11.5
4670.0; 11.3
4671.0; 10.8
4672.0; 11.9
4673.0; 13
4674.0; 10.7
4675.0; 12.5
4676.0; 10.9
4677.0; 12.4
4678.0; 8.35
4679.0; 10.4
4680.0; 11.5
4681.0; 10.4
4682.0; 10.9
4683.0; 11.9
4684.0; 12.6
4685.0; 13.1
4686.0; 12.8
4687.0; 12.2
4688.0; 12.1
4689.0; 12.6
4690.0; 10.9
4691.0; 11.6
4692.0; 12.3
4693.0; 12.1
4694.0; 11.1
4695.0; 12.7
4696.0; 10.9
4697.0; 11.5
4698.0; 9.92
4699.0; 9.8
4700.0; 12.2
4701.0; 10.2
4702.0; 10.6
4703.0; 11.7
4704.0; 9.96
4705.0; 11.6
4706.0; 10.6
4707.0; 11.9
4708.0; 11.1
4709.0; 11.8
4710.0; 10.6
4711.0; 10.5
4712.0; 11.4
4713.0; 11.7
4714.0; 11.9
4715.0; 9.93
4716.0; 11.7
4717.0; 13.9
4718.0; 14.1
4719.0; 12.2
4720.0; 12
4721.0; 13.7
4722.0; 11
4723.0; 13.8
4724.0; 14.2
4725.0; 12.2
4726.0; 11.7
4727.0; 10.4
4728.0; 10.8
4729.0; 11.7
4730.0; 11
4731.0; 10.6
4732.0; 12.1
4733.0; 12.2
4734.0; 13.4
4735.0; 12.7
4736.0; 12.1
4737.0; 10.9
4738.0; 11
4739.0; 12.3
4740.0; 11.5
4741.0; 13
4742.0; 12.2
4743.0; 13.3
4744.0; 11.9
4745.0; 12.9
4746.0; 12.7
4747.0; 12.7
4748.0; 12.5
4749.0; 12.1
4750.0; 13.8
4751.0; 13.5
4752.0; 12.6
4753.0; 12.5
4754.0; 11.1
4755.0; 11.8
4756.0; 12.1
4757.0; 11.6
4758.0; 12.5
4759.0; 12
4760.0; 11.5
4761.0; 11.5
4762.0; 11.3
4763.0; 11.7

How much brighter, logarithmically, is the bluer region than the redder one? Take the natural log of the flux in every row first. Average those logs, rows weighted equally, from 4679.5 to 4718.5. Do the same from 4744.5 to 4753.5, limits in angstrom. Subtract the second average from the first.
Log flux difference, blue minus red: -0.11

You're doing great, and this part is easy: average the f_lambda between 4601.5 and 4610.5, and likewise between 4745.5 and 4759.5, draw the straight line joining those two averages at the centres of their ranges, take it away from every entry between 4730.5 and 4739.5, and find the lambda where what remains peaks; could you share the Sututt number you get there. 4734.0 angstrom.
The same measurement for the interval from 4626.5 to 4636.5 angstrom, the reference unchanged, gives 4631.0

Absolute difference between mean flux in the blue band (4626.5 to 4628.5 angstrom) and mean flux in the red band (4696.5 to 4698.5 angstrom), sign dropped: 1.5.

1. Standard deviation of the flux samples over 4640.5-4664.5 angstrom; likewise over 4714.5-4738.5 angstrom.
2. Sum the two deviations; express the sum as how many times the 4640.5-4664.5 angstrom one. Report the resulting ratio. 2.23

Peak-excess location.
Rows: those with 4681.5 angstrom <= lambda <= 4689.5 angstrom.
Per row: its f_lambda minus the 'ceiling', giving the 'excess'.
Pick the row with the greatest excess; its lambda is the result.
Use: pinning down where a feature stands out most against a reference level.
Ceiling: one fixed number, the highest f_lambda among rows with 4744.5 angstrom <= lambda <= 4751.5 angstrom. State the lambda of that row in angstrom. 4685.0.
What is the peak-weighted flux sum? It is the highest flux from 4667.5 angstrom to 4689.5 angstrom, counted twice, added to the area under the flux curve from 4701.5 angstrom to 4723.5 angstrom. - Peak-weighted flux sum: 284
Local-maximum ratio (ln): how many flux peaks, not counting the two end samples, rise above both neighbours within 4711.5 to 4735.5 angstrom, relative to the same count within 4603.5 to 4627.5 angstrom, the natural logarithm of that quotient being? -0.2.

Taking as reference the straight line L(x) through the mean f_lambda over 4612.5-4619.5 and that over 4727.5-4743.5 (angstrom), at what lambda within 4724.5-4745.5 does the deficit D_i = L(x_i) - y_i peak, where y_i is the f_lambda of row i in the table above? 4727.0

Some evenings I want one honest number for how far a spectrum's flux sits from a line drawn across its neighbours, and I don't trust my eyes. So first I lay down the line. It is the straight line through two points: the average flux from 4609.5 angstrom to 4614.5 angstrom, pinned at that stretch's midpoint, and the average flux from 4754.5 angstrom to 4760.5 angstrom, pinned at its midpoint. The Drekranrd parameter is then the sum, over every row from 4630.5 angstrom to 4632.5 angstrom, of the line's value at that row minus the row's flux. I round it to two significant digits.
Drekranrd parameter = -2.0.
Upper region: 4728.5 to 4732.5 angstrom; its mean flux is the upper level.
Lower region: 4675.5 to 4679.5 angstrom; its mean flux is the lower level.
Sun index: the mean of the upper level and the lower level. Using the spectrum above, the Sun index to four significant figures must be 10.93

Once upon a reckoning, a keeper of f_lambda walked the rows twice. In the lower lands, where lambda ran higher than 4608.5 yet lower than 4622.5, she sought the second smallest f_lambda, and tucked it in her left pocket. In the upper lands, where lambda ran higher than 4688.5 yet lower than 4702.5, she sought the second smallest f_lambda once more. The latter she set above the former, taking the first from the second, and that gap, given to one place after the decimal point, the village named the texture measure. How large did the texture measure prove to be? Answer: -1.1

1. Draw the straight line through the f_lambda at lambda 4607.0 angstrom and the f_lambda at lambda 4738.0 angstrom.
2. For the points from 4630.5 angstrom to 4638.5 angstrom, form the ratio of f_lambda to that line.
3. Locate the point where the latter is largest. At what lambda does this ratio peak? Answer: 4631.0 angstrom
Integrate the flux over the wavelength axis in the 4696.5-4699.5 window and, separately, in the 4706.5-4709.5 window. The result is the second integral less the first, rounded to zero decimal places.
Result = 4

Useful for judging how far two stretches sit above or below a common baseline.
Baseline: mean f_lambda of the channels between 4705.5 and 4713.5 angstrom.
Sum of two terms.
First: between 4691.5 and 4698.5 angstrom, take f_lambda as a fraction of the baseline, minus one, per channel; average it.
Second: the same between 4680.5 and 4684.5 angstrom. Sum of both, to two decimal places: 0.05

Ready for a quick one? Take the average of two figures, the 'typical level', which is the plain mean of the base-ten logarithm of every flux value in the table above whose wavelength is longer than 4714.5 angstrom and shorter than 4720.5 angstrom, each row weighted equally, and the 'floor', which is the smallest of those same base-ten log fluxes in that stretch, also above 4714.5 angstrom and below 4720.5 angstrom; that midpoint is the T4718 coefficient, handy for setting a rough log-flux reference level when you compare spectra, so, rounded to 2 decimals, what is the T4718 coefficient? 1.04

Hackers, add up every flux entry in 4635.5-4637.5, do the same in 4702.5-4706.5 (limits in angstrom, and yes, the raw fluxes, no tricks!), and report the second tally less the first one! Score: 21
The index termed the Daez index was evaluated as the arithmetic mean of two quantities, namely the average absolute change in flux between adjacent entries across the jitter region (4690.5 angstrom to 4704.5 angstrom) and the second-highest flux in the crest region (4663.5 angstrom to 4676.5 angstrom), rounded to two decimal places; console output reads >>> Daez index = 6.94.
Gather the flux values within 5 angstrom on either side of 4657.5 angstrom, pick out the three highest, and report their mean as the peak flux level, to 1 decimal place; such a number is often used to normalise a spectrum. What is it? 12.7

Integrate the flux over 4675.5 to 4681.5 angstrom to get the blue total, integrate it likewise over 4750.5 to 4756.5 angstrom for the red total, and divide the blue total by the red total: 0.87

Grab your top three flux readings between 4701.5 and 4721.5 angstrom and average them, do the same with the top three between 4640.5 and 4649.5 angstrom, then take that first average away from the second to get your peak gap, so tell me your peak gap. -1.4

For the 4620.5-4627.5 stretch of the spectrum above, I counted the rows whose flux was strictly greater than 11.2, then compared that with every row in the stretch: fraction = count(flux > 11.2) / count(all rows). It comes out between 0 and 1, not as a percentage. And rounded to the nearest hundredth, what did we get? 0.86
